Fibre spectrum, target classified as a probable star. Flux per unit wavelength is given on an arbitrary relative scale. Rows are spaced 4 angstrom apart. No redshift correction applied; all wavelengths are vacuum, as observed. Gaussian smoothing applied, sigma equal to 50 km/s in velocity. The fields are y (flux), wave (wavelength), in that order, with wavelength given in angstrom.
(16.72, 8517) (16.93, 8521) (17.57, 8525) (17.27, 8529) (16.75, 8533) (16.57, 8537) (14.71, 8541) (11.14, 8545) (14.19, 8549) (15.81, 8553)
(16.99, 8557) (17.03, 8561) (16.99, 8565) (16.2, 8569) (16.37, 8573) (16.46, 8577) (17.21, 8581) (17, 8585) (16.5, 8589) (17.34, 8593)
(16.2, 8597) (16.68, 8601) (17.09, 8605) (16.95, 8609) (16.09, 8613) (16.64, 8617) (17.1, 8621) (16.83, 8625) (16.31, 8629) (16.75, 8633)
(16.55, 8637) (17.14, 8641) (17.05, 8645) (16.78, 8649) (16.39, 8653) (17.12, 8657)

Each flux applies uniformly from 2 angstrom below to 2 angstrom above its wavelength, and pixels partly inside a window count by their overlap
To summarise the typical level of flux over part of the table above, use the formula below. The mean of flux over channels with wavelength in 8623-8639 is 16.61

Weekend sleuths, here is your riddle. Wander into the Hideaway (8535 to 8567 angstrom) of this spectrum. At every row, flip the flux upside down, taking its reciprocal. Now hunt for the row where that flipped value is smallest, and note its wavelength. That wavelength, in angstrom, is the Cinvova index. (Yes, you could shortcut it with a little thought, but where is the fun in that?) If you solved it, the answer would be 8561 angstrom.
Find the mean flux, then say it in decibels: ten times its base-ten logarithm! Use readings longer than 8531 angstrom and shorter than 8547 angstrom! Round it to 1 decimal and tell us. 11.7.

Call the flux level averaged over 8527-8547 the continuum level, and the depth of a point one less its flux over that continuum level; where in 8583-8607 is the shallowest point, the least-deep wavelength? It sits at 8593 angstrom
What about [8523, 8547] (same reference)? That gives 8525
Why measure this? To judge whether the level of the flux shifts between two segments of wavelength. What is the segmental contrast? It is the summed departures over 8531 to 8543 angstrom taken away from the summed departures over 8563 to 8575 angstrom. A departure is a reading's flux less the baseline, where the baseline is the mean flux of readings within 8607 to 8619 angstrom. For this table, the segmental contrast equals 1.5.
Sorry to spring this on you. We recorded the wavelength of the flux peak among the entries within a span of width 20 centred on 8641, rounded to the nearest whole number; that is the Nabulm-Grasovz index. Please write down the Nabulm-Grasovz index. 8641 angstrom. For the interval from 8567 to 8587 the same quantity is 8581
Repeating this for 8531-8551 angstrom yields 8533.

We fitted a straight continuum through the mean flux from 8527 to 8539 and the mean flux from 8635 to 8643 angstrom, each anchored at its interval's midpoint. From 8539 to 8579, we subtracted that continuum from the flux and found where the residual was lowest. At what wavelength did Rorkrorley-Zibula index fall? 8545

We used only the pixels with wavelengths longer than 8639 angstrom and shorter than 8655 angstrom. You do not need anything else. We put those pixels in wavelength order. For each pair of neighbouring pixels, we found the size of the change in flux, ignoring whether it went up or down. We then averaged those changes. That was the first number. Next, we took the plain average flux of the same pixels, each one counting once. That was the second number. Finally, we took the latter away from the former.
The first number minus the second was -16.59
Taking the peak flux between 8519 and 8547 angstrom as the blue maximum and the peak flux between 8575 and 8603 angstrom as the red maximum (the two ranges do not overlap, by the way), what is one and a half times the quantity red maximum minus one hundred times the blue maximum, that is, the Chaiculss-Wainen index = -2609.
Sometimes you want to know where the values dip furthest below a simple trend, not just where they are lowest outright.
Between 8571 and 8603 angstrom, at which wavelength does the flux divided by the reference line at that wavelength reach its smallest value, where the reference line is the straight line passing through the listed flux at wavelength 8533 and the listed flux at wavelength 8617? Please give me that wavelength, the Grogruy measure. 8597 angstrom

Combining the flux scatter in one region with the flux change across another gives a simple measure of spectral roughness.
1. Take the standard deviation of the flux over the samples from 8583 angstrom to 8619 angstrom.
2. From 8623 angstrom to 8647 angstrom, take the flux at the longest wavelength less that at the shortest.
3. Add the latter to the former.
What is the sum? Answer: 0.6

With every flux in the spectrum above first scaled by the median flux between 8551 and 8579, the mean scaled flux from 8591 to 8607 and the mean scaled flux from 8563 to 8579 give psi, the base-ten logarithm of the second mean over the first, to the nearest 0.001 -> -0.008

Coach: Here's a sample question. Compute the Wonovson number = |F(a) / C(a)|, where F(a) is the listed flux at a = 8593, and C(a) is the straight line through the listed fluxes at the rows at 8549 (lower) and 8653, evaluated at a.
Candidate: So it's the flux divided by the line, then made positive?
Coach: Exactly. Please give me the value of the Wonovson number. 1.15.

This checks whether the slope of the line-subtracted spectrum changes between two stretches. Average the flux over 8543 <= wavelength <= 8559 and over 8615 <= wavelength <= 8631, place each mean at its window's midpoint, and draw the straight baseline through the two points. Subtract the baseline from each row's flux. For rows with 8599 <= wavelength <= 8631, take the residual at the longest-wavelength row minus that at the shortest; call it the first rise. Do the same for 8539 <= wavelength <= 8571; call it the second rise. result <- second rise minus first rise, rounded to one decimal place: 1.9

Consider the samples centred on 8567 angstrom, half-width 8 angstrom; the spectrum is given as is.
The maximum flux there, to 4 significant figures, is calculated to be 17.03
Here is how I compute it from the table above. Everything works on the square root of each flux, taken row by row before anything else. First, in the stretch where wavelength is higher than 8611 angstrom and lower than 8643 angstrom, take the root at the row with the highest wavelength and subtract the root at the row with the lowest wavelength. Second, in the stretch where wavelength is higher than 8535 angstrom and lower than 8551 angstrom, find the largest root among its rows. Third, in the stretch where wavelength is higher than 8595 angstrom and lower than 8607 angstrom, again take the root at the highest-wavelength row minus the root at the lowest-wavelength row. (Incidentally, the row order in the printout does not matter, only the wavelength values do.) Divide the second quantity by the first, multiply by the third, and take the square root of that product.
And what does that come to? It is 2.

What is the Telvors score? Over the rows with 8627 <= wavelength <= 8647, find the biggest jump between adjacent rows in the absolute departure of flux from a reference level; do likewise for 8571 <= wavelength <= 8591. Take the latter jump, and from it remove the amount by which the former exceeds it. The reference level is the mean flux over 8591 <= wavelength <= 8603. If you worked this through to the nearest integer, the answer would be 0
